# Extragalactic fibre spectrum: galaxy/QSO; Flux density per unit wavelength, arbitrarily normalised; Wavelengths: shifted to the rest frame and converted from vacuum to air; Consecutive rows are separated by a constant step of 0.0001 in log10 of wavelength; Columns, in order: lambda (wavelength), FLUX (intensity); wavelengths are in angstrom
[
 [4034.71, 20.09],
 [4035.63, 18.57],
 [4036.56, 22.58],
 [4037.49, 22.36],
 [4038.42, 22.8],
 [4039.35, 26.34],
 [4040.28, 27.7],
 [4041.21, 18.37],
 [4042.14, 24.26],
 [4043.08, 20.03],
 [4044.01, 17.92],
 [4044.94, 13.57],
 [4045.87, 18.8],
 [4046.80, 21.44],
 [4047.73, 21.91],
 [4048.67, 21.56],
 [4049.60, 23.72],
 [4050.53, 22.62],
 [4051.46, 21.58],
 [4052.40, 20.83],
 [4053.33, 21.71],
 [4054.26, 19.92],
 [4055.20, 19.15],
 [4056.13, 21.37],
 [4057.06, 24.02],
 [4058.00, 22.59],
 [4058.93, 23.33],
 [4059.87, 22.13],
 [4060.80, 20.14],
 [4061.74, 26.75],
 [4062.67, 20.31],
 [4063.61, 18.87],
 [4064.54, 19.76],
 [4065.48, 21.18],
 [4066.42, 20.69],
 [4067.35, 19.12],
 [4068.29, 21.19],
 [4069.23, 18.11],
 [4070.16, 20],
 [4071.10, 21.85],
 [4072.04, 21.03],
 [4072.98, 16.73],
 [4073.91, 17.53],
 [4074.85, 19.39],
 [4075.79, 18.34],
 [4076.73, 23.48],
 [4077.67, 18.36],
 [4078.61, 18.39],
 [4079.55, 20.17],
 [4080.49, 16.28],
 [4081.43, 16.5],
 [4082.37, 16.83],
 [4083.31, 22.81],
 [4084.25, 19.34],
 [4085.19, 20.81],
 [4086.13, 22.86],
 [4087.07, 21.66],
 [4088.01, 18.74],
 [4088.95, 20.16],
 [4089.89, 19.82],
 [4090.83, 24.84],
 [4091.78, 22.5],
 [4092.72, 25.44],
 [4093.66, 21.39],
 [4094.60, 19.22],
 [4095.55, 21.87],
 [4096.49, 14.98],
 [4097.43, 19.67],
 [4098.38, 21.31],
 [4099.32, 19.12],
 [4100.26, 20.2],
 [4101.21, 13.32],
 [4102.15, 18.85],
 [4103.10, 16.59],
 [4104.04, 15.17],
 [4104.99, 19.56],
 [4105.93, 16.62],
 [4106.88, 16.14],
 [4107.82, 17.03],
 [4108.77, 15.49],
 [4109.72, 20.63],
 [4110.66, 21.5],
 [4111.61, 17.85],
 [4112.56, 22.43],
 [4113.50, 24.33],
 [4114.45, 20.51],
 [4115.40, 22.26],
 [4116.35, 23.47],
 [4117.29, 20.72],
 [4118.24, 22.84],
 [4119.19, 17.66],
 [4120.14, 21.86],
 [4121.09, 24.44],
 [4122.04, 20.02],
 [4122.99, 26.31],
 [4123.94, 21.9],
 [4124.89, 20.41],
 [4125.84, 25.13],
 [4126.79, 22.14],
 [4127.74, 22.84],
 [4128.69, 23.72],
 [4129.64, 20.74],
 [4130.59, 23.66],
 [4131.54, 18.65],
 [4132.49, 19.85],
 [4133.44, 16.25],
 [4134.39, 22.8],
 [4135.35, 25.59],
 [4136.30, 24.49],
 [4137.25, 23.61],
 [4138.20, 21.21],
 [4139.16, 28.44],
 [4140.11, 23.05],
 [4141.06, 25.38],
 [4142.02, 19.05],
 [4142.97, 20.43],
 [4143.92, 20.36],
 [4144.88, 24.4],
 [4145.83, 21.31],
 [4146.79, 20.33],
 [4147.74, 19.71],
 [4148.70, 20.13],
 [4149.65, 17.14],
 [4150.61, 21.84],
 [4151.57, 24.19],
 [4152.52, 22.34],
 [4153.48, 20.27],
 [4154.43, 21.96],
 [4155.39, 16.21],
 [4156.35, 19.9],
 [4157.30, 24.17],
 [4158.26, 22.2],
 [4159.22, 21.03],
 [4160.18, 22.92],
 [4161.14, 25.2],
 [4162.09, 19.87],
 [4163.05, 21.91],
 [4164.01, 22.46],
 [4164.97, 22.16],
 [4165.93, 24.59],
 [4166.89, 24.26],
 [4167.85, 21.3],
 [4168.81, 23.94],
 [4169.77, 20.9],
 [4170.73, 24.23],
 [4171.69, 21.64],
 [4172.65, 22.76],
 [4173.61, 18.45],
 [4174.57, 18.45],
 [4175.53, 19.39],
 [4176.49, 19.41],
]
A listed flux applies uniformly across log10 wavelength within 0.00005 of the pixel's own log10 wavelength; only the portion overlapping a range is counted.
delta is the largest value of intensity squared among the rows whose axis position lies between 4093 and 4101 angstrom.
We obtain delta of 478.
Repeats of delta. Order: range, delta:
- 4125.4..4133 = 632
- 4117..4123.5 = 692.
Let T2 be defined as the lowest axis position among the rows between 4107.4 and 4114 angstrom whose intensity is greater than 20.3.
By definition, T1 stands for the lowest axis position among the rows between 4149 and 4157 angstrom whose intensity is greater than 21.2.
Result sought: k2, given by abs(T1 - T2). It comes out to 40.9 angstrom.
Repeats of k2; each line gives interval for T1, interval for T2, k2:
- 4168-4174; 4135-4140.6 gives 33.5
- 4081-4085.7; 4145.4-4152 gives 62.5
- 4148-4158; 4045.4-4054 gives 103.8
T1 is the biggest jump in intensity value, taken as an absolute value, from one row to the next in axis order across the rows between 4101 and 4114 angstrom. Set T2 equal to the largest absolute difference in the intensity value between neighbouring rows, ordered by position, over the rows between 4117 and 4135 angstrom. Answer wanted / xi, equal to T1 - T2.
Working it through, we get -1.0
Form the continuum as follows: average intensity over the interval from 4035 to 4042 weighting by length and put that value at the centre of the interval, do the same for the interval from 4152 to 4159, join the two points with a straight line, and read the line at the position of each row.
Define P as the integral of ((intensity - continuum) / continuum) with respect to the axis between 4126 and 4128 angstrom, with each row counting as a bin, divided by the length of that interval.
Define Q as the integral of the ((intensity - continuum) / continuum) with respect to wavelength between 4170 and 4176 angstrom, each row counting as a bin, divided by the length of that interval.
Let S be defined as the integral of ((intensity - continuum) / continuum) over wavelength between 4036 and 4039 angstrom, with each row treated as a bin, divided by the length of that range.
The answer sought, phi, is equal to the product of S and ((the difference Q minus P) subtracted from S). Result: 0.000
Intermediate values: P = 0.07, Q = 0.001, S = -0.01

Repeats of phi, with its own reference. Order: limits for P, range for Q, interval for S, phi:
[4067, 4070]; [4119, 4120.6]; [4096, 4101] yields 0.028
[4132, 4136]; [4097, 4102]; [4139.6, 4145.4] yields 0.008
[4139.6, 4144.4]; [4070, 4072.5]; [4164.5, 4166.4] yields 0.023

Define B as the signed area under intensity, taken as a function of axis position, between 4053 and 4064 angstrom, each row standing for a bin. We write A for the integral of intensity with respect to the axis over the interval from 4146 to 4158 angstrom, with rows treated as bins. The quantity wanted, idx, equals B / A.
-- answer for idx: 0.96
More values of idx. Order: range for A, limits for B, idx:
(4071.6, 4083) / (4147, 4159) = 1.18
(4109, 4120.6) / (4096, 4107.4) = 0.82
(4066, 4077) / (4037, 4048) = 1.08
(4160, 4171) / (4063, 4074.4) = 0.90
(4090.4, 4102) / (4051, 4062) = 1.02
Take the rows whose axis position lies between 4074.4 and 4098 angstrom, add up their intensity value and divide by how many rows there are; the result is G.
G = 20.2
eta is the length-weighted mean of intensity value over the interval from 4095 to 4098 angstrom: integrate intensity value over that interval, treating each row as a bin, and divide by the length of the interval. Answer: 18.9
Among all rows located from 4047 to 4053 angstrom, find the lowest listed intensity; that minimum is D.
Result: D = 20.83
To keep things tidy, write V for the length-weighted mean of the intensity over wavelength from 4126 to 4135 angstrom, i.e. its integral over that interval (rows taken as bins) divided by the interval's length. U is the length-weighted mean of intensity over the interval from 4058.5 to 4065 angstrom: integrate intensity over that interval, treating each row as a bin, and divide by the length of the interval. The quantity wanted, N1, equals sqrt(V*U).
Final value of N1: 21.5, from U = 21.61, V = 21.4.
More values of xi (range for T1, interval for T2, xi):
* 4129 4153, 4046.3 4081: 0.6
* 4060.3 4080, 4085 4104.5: -0.3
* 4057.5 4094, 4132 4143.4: -0.6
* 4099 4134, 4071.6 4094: 0.9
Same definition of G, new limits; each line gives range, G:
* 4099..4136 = 20.5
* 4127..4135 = 21.1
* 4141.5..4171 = 21.6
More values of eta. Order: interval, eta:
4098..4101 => 19.6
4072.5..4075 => 17.7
